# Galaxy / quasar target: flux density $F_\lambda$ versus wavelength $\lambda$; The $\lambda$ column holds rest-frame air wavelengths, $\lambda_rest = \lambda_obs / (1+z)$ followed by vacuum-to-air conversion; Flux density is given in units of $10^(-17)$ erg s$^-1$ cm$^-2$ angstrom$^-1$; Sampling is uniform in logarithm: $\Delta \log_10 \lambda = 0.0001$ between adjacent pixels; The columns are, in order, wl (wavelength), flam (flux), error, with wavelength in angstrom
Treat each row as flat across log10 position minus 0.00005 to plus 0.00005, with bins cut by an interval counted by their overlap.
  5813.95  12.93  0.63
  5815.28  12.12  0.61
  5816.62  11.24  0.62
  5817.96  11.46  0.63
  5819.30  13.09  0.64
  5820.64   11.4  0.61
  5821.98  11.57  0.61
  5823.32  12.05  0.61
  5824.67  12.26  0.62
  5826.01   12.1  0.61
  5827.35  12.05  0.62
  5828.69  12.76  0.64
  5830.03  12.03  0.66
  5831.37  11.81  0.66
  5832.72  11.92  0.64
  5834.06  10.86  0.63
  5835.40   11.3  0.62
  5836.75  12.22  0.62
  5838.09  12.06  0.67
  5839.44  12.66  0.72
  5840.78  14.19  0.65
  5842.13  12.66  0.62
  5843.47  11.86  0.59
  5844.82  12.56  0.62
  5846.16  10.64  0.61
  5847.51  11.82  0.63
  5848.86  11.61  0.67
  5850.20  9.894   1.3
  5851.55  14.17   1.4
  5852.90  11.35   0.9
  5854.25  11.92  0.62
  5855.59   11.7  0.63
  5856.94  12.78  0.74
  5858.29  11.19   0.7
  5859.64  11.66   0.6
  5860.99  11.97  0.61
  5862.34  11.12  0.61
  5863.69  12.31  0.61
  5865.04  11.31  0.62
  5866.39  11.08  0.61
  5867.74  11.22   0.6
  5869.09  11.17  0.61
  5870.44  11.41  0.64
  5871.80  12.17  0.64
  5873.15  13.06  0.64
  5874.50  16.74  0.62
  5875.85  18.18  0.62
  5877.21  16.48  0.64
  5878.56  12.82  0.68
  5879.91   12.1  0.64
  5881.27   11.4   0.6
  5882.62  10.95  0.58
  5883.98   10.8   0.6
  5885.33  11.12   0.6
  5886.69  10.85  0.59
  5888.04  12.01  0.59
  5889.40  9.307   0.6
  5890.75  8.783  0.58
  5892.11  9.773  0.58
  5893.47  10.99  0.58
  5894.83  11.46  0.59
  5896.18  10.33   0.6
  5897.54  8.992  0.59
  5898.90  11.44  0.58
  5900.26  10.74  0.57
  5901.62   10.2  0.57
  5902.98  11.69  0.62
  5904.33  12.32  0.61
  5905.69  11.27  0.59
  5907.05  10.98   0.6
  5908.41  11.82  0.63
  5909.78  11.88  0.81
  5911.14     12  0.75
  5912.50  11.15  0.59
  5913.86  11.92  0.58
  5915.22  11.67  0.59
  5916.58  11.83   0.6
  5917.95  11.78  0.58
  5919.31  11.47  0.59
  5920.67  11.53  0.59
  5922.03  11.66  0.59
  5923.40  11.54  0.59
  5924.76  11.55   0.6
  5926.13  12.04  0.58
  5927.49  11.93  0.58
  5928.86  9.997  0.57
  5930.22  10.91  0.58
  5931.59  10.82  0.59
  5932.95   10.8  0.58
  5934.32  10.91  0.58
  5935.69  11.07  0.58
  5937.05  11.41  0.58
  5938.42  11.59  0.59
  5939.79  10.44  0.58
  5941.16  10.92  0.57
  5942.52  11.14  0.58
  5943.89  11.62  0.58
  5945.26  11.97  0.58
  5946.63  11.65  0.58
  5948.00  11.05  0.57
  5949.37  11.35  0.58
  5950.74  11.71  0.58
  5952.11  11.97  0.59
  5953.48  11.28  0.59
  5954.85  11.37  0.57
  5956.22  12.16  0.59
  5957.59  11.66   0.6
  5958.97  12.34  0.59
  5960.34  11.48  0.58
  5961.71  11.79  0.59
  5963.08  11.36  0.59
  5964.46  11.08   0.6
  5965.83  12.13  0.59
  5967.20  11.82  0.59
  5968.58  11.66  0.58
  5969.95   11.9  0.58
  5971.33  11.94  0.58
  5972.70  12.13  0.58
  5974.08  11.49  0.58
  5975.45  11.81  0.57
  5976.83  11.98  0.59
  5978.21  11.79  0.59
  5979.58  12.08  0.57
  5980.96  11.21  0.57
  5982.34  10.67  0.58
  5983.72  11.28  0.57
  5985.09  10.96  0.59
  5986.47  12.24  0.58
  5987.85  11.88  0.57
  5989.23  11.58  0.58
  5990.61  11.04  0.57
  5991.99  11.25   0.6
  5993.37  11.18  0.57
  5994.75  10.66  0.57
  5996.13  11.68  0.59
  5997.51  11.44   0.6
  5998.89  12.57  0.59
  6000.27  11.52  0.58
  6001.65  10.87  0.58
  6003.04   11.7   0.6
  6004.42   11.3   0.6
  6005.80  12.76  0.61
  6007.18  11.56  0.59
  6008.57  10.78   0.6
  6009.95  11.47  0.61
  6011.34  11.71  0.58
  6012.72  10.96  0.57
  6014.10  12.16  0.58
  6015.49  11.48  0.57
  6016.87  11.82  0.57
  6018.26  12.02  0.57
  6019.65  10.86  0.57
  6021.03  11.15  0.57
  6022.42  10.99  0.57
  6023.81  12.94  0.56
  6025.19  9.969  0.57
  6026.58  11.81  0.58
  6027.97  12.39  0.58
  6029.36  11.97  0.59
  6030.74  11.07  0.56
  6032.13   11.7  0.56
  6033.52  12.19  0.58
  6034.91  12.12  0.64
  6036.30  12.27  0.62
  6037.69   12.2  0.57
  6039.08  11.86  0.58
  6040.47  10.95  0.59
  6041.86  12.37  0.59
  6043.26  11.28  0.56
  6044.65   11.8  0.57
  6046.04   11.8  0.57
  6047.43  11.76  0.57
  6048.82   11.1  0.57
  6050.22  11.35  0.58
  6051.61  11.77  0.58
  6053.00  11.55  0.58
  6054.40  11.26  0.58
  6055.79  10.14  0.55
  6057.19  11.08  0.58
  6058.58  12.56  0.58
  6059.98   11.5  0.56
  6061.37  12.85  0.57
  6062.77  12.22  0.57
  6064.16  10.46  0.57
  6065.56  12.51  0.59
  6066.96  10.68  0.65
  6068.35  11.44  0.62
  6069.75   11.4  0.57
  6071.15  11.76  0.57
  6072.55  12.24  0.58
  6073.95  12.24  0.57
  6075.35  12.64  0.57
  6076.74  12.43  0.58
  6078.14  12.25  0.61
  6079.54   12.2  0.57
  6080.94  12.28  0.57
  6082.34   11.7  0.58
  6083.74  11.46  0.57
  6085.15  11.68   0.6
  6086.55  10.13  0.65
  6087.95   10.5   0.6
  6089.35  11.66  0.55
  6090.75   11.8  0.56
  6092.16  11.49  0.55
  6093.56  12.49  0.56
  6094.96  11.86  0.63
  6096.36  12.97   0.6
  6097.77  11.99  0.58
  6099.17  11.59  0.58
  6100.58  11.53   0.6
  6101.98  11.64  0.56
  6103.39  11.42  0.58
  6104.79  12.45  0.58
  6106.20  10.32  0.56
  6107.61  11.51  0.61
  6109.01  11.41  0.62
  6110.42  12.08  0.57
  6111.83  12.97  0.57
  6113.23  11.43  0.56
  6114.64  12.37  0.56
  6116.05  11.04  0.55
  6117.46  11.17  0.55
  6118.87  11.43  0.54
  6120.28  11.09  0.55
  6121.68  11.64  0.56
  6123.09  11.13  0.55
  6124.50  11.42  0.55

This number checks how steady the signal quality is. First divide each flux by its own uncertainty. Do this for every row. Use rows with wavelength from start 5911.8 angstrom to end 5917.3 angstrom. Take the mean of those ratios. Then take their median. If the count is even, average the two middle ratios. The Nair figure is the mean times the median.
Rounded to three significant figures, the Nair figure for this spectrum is 390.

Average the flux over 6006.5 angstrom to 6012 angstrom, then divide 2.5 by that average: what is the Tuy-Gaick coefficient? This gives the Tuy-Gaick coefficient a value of 0.220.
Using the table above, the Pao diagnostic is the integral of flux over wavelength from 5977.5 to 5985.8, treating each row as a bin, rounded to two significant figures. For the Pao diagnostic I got 94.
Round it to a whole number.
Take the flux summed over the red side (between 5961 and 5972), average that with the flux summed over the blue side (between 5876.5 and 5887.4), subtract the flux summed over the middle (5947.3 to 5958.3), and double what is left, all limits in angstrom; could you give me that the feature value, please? 5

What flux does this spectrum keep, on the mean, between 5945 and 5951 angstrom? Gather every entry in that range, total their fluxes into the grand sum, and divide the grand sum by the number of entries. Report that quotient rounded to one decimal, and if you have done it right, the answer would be 11.5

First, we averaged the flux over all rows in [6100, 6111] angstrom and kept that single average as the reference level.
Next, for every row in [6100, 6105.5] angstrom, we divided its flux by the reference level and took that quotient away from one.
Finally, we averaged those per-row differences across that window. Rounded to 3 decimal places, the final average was -0.019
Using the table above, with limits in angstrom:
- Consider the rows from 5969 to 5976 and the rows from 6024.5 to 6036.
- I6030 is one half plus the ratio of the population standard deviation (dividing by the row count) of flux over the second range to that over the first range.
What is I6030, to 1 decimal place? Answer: 4.0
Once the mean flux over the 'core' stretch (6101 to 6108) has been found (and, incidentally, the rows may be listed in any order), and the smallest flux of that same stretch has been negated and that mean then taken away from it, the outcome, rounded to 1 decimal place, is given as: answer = -21.8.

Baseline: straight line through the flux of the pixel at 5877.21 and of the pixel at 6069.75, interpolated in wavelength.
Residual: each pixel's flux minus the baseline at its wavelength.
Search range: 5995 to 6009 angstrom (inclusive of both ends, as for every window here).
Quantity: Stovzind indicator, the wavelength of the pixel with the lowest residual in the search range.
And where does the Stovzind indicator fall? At 6001.65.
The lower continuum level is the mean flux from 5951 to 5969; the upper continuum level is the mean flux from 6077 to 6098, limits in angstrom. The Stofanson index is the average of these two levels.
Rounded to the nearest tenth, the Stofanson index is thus 11.7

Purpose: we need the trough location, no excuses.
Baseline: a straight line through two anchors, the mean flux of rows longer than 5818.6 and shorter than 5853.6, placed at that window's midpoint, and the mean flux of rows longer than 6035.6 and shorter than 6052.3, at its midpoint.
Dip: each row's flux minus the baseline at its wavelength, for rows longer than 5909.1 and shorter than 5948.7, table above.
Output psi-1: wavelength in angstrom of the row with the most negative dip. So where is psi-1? 5928.86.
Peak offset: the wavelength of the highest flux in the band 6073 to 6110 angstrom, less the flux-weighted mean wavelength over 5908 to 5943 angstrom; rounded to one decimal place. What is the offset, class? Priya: 171.2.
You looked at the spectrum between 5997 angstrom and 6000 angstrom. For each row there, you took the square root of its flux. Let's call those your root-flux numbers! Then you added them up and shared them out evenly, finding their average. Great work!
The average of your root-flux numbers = 3.46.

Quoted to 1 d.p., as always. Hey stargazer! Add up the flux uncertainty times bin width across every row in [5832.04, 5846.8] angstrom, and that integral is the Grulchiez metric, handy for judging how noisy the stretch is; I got 9.4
